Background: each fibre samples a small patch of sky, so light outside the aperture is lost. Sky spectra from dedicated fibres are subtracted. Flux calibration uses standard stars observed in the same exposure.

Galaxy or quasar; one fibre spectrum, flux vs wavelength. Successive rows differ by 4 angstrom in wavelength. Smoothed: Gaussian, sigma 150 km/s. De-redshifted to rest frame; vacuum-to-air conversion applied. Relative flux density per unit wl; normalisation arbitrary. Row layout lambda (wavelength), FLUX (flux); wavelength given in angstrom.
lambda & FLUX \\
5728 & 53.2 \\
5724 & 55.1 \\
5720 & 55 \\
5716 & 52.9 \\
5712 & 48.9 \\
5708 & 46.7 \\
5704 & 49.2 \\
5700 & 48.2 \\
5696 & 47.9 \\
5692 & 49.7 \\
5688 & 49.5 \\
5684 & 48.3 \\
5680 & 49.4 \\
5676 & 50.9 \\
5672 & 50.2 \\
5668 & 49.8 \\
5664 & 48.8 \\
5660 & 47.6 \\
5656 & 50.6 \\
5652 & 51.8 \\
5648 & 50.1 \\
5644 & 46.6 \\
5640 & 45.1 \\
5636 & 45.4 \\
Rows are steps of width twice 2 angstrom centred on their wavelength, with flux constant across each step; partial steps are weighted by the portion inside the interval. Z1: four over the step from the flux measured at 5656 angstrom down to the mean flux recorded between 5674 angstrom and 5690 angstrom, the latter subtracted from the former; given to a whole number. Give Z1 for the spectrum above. 4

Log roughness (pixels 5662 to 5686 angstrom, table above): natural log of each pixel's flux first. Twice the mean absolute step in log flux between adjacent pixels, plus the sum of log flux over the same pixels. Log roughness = 23.46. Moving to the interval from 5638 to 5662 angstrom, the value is 23.39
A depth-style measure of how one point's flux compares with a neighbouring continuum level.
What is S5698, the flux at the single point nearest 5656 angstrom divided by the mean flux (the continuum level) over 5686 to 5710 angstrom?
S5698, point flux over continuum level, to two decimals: 1.04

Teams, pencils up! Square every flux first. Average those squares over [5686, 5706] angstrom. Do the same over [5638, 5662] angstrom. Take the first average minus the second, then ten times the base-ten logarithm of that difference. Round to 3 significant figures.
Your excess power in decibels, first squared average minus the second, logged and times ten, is 13.2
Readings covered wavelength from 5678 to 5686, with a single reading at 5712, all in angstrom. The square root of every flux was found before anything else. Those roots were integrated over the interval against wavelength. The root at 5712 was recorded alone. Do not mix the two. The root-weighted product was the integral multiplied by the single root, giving 391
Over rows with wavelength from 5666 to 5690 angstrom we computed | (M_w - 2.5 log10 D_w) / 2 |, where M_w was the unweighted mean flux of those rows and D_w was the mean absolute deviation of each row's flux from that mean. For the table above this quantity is 25.1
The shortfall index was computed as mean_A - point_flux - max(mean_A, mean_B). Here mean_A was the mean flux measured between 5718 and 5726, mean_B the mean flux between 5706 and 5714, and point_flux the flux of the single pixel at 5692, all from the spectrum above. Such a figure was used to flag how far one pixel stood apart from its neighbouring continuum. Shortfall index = -49.7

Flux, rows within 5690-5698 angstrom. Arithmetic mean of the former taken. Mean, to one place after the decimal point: 48.8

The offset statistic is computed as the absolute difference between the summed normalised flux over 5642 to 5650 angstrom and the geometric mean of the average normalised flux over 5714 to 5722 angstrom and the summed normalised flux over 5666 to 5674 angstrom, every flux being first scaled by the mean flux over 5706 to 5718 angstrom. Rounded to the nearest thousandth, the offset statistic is 0.470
